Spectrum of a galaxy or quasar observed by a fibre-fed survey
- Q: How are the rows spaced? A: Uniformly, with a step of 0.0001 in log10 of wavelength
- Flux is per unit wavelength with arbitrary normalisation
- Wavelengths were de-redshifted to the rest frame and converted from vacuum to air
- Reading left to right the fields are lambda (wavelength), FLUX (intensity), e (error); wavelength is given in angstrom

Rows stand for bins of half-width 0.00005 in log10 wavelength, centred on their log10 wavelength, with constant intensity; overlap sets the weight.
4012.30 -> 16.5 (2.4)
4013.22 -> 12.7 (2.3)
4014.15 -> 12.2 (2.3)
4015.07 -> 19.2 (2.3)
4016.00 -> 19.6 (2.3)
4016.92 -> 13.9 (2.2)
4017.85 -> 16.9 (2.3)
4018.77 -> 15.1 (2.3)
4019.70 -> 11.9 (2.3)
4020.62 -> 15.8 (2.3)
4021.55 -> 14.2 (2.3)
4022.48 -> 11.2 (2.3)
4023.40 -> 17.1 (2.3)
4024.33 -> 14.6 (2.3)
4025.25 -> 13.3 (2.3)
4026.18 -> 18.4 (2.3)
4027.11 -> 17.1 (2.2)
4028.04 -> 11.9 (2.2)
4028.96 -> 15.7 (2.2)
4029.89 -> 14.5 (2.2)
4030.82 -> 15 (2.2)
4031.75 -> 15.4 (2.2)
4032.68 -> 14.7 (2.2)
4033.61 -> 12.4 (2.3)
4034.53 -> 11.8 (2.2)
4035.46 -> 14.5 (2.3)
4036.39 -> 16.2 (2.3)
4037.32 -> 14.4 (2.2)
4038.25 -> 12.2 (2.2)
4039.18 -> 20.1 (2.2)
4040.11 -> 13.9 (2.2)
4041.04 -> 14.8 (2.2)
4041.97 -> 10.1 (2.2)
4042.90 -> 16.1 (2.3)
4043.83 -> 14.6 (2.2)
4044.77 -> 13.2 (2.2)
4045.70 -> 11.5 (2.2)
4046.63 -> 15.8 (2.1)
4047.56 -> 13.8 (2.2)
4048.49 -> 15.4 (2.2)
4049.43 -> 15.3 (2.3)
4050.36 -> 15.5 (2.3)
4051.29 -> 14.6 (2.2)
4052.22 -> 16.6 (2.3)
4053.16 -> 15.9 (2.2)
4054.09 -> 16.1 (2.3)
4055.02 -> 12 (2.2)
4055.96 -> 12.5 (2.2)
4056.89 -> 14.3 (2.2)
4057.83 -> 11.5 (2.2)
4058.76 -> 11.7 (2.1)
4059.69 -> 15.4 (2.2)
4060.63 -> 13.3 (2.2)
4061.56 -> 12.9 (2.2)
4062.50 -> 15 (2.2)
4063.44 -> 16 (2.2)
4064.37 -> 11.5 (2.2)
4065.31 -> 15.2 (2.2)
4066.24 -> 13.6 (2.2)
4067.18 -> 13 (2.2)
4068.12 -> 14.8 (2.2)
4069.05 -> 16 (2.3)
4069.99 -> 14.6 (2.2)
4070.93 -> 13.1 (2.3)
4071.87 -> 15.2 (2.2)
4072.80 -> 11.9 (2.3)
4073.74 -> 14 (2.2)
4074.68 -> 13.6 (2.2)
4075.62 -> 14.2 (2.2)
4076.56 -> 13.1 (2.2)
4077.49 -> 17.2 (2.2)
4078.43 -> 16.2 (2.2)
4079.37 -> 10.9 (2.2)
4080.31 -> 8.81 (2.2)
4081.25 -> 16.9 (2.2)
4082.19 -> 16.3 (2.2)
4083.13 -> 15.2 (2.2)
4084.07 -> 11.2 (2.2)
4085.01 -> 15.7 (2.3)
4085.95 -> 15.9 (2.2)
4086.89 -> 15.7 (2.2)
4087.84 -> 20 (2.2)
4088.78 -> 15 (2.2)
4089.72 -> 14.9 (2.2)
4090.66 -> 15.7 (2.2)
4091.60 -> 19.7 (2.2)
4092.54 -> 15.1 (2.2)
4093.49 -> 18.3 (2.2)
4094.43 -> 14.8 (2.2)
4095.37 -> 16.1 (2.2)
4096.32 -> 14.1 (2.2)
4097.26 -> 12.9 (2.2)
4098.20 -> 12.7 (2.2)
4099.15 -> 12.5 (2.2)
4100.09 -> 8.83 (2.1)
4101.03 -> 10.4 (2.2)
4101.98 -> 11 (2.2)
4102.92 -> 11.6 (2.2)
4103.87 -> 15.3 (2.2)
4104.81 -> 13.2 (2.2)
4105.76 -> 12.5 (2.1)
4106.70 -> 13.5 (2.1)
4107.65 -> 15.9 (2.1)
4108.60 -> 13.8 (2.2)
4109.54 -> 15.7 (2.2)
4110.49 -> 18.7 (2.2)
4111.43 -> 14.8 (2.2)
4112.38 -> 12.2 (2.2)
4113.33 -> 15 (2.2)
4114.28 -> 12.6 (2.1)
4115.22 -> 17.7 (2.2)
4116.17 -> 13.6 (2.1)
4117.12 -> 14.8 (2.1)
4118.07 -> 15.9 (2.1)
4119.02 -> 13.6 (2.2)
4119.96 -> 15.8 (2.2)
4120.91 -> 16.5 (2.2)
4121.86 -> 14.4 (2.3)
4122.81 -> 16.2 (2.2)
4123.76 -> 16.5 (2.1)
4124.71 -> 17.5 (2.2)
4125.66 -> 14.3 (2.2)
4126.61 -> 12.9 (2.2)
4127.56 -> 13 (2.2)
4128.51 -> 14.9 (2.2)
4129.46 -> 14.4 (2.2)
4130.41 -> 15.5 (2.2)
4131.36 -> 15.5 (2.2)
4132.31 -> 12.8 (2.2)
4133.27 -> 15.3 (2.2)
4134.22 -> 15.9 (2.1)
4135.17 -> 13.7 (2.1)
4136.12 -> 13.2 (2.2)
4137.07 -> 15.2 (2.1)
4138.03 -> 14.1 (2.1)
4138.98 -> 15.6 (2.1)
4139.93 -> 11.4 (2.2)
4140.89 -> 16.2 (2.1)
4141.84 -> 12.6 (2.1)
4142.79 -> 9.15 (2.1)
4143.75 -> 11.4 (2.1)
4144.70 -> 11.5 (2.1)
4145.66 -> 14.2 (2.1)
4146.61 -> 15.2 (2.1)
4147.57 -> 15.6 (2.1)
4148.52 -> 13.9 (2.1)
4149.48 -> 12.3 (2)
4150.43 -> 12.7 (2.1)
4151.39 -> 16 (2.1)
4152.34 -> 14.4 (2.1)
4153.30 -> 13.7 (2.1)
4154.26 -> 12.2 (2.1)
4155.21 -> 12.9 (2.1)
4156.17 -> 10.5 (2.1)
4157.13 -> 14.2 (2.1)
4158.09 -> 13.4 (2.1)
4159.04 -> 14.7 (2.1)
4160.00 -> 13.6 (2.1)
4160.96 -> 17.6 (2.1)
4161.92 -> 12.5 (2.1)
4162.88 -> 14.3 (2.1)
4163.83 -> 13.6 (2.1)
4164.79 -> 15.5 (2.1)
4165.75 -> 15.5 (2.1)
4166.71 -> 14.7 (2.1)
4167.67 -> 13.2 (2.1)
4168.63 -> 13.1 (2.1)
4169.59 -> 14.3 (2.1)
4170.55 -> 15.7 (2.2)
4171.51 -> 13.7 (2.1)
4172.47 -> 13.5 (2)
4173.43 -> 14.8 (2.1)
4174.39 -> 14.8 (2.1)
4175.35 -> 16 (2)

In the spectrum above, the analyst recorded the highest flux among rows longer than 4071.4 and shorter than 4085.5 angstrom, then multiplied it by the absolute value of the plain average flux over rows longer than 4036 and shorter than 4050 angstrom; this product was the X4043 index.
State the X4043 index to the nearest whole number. 249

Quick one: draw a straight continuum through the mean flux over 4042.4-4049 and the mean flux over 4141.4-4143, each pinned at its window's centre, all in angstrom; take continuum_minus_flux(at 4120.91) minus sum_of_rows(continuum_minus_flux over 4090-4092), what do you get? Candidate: 5.1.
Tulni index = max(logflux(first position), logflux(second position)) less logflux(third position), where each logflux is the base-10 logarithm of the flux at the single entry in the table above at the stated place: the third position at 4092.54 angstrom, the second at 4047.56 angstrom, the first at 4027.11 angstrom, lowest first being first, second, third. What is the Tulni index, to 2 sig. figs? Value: 0.054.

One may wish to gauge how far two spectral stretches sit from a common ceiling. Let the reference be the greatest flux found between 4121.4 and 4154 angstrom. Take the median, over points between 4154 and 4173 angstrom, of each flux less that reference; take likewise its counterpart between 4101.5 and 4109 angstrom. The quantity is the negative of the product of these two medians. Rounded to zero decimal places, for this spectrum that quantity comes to -16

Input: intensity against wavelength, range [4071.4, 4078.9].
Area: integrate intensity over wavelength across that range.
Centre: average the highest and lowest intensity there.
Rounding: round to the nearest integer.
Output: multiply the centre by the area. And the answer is 1576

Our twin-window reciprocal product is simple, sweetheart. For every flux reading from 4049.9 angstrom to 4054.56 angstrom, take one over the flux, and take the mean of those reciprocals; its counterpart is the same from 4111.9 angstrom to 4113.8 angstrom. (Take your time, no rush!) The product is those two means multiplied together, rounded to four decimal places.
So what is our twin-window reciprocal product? 0.0047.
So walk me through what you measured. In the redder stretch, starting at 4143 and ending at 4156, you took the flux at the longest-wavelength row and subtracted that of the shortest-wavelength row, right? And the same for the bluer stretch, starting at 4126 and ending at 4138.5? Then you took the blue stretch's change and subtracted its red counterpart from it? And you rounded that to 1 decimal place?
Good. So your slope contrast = -0.3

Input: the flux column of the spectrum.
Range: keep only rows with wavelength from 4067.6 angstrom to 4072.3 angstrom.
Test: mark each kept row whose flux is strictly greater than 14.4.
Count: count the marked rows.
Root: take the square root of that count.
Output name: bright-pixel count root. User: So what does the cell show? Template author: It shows 2.0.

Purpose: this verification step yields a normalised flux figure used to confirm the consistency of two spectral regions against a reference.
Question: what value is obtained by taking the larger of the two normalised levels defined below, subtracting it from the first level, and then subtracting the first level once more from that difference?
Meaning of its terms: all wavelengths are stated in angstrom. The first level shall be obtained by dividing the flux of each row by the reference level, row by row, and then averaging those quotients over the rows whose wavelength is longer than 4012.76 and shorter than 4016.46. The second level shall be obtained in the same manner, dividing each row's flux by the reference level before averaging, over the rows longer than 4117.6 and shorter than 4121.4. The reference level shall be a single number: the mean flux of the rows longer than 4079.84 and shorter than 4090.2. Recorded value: -1.06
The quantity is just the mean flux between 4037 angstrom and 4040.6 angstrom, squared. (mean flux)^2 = 230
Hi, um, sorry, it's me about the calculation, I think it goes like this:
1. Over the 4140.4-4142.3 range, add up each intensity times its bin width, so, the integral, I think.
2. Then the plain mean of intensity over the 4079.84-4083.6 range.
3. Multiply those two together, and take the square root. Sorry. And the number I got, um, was 19.8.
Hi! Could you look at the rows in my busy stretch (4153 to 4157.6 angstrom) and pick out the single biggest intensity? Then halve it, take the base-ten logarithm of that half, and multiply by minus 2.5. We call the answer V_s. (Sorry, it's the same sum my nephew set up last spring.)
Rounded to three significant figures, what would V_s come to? -2.13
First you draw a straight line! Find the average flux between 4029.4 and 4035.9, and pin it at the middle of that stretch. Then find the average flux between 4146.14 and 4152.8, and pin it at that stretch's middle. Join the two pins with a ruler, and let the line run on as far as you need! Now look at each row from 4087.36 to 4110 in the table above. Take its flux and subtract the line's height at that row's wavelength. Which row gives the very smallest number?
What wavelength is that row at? 4100.09 angstrom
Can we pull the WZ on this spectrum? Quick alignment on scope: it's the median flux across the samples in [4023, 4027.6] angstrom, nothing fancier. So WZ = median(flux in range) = 17.1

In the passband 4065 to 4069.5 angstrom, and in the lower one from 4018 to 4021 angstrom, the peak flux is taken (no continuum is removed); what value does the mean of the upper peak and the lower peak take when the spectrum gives 15.9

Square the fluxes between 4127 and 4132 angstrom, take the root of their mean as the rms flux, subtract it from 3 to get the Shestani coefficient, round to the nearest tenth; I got -11.7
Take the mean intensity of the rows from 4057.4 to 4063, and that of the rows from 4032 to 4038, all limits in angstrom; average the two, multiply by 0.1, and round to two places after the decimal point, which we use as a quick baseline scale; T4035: 1.37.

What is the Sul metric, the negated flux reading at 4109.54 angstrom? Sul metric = -15.7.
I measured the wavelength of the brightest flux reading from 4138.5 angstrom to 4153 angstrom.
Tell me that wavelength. 4140.89 angstrom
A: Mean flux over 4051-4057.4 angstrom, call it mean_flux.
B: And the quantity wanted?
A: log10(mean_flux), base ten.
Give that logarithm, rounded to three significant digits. 1.16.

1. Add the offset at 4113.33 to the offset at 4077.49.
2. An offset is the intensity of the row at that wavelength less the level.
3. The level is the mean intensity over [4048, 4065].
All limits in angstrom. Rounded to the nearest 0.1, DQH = 3.8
